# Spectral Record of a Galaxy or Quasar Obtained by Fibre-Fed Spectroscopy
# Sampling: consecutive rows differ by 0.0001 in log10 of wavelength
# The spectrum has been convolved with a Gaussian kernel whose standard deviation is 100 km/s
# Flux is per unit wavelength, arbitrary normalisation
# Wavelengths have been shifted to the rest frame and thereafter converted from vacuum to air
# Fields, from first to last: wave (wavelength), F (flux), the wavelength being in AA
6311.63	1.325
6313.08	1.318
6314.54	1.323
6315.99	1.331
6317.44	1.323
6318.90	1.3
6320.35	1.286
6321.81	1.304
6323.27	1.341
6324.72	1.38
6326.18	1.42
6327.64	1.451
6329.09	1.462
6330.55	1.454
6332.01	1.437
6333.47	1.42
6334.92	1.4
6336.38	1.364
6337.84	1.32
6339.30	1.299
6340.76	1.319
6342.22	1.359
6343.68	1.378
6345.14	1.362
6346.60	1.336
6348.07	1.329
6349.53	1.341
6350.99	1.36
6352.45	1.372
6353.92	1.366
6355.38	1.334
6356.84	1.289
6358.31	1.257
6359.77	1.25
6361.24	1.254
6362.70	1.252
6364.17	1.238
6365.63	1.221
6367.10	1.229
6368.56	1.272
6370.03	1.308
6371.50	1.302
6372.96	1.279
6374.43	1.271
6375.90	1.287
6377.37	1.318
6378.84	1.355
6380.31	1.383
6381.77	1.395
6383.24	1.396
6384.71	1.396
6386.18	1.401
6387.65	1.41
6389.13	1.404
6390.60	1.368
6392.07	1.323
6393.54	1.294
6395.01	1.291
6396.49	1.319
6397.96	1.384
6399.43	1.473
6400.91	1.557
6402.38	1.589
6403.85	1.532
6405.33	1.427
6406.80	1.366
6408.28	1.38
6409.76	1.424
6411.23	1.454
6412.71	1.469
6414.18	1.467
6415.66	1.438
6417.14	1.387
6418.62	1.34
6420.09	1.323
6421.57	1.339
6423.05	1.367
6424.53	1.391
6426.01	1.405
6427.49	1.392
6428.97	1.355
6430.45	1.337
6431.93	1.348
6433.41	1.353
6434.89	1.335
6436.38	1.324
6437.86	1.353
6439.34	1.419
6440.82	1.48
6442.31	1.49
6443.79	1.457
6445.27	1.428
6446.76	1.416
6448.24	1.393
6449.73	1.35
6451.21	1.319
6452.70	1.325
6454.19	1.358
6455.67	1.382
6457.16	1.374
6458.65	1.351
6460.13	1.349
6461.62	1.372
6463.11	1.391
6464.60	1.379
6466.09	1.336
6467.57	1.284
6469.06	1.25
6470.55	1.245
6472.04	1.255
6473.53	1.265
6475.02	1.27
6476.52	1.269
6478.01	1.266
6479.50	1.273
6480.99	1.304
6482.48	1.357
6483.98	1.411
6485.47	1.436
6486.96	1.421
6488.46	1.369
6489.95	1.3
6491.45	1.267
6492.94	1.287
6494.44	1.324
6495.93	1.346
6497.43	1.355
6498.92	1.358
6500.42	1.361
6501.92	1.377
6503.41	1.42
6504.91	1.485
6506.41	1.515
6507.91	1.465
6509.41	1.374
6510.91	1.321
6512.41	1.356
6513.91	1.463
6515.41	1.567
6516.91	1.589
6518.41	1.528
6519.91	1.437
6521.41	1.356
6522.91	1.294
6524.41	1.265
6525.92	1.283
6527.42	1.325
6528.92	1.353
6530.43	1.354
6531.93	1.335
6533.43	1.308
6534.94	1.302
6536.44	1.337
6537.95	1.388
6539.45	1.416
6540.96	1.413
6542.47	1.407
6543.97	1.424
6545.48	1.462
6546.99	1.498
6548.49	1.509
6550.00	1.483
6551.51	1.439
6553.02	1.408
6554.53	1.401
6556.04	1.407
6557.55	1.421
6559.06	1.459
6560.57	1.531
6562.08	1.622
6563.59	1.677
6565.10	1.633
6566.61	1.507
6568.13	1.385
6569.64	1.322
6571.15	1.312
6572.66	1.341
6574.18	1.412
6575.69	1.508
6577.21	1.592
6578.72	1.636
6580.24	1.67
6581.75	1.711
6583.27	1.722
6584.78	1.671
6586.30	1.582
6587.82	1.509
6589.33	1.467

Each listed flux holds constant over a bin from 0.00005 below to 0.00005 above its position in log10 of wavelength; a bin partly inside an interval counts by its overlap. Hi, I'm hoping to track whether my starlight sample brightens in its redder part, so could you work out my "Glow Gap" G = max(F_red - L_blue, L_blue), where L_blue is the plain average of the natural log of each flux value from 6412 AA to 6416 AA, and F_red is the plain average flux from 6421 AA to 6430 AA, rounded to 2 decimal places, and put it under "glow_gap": 1.00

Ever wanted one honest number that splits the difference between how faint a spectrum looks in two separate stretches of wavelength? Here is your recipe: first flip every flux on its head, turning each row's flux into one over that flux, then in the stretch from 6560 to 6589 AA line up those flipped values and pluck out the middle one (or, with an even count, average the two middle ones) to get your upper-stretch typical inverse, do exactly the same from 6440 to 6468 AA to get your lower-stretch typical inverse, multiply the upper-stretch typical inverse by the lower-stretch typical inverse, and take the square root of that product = 0.678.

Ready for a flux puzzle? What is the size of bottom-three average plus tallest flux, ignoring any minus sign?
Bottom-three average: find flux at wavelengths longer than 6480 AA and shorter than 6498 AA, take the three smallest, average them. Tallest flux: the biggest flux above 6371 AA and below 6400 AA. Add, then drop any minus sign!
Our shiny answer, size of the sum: 2.76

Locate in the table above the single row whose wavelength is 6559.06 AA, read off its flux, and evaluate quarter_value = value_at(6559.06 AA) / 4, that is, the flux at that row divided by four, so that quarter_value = 0.365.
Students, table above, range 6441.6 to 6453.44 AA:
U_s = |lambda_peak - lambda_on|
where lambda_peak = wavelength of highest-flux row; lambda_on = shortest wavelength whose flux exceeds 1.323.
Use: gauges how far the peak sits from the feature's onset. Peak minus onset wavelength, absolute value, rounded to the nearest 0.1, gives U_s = 0.0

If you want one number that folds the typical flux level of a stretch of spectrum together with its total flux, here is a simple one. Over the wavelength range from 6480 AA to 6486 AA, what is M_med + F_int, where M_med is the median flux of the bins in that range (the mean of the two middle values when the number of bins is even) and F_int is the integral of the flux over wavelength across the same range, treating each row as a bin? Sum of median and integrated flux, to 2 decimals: 9.61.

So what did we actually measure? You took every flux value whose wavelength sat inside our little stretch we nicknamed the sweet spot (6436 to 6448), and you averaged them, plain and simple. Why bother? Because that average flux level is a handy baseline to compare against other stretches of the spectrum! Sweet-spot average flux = 1.42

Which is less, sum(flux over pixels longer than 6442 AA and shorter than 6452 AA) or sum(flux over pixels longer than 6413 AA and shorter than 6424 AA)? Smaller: 10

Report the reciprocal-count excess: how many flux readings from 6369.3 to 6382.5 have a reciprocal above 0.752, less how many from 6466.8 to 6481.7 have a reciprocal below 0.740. 6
